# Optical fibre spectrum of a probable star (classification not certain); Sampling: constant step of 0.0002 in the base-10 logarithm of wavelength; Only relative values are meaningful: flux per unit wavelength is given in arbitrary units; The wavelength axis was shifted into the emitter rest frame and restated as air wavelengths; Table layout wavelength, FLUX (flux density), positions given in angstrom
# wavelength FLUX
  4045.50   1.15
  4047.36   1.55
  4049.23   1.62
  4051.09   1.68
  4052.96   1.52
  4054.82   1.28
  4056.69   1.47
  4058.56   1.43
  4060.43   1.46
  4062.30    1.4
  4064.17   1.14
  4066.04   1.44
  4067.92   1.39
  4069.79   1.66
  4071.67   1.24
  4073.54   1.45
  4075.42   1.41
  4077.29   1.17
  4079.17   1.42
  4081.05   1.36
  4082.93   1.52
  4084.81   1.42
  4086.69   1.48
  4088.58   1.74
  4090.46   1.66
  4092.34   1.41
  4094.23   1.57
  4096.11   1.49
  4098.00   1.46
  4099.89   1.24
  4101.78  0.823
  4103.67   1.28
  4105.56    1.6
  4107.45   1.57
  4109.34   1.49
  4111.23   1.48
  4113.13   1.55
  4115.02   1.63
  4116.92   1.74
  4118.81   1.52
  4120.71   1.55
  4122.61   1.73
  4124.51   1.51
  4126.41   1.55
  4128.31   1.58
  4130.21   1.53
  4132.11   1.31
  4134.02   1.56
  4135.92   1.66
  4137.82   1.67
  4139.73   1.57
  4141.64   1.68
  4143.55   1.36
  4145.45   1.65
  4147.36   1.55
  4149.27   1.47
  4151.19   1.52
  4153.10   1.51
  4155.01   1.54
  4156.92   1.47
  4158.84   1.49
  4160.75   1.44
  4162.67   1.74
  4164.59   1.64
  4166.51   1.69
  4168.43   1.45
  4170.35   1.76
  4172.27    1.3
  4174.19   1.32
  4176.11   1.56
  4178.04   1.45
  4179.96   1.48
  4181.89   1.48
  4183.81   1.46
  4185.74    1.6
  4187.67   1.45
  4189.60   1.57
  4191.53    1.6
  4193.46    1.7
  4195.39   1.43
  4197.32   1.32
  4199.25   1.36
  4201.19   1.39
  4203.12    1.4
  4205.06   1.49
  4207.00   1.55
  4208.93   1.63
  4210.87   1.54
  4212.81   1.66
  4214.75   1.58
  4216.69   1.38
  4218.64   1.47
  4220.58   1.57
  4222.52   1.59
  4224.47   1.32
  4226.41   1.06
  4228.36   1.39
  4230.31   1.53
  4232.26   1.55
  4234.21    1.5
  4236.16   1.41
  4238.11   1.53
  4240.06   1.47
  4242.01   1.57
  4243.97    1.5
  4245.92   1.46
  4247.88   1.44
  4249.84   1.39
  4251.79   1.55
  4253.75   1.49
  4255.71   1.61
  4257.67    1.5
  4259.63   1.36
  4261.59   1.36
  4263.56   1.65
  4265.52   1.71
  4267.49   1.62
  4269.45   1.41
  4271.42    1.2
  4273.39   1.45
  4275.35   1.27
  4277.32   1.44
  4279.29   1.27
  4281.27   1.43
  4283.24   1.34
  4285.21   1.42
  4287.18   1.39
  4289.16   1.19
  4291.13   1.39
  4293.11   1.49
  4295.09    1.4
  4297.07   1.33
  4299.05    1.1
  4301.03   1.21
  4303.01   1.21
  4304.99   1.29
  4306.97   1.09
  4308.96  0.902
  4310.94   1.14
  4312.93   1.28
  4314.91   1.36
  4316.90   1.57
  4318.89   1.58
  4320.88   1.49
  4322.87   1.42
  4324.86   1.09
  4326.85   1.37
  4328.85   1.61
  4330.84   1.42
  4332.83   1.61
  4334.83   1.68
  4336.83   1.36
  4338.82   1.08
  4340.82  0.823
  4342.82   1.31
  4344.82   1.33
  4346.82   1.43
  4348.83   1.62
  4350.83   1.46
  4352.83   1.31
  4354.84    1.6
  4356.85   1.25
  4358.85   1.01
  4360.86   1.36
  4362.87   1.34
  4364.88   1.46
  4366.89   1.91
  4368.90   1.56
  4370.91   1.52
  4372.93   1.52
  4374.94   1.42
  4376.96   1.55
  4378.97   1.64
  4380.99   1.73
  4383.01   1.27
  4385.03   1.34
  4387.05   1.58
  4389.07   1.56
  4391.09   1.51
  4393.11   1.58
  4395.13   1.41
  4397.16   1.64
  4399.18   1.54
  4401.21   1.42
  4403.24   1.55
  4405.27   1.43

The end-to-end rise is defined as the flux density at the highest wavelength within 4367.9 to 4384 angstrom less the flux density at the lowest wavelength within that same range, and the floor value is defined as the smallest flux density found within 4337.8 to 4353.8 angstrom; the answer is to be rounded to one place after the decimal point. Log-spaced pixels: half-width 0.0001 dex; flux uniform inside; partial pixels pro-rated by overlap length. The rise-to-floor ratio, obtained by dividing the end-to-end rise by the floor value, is -0.4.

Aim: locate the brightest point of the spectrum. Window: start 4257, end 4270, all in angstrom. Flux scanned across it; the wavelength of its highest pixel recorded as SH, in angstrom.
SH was 4265.52 angstrom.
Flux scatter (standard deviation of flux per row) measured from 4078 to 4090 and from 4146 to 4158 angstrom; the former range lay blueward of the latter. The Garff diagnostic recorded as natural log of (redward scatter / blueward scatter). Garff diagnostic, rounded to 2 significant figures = -1.4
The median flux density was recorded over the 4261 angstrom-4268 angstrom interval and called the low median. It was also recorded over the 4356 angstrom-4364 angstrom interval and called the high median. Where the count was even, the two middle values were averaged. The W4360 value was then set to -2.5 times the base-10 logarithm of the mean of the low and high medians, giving -0.415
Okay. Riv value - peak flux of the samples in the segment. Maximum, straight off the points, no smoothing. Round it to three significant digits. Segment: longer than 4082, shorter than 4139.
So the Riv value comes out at 1.74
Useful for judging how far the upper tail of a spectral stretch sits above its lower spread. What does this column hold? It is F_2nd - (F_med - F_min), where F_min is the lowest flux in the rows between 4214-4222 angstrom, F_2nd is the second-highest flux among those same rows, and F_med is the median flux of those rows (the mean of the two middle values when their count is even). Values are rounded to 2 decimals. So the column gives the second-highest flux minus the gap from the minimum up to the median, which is 1.43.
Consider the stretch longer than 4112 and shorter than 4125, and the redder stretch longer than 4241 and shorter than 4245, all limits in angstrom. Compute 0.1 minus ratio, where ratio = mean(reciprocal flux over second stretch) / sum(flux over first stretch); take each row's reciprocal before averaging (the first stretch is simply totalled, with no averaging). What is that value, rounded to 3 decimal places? 0.042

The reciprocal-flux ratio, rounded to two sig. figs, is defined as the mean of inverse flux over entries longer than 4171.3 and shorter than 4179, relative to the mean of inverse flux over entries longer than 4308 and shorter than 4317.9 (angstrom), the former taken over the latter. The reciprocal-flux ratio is 0.86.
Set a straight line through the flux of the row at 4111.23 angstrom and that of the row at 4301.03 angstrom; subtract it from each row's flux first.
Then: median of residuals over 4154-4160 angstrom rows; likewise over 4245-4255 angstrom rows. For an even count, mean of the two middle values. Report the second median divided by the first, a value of 2.2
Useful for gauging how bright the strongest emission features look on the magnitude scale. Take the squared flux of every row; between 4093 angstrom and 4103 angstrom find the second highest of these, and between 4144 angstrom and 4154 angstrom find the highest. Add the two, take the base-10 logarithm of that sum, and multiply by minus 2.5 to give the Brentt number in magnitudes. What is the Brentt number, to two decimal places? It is -1.73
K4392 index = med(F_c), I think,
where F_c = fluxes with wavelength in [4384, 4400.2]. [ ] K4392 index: 1.55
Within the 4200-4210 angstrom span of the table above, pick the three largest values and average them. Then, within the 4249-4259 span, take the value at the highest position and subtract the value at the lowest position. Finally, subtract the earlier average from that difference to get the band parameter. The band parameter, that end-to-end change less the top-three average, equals -1.4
